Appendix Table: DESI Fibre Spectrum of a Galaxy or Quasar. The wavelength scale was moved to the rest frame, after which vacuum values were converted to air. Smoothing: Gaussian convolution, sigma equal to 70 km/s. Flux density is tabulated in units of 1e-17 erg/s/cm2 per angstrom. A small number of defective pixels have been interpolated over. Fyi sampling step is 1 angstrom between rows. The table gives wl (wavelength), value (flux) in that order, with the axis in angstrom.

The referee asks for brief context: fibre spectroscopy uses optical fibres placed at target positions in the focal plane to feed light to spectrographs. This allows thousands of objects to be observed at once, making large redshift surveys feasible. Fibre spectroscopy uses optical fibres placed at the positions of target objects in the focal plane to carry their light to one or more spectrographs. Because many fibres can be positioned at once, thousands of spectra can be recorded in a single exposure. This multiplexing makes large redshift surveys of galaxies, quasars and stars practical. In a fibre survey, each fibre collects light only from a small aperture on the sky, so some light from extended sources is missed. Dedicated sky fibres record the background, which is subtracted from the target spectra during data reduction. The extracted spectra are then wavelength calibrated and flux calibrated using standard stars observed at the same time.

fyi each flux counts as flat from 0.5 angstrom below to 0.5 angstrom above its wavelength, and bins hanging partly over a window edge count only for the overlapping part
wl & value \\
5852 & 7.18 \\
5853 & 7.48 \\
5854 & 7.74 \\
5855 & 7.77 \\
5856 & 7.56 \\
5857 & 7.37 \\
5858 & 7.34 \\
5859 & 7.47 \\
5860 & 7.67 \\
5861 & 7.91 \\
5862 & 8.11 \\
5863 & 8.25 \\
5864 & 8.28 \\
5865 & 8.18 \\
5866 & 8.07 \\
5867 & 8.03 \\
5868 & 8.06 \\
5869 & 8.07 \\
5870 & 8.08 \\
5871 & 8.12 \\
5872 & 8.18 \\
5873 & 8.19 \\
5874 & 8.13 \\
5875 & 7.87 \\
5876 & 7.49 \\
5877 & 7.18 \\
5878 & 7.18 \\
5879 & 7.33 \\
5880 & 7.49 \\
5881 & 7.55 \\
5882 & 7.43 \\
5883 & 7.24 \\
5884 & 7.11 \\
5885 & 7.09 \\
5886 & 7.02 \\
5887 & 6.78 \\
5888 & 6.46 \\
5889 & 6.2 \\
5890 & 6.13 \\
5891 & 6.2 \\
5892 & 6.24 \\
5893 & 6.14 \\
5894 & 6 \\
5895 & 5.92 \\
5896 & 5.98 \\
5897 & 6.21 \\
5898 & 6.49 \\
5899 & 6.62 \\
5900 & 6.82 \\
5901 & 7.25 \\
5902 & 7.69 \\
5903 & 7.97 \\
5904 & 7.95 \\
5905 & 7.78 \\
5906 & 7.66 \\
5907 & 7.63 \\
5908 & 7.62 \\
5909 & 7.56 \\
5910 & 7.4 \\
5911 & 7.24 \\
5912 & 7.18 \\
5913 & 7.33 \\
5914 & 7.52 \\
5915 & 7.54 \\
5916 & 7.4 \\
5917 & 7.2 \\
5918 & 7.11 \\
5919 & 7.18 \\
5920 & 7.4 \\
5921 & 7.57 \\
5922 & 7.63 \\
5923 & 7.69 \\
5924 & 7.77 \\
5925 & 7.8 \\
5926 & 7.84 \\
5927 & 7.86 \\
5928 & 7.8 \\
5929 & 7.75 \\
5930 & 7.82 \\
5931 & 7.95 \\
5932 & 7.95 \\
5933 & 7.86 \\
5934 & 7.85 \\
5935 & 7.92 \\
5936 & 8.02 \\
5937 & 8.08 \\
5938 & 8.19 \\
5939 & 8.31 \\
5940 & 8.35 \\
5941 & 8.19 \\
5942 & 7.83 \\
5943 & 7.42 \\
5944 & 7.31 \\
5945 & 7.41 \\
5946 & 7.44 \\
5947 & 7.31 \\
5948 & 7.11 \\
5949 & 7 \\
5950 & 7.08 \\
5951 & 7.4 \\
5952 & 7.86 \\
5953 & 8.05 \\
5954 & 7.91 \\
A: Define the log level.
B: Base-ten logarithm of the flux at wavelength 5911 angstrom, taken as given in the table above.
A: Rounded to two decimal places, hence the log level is 0.86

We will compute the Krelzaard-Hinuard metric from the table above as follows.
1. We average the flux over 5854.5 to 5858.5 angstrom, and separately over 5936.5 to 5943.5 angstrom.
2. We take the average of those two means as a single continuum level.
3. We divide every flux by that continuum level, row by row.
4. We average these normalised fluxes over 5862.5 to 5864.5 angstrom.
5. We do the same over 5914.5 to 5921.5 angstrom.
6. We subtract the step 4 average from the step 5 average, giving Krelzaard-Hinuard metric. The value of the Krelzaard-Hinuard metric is -0.12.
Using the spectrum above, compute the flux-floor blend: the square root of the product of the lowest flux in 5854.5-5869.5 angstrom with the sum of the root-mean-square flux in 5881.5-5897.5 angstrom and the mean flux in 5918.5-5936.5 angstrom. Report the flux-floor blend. 10.2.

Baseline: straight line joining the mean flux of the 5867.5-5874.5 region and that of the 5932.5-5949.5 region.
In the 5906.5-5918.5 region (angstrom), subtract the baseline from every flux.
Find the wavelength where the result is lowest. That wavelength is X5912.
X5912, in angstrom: 5918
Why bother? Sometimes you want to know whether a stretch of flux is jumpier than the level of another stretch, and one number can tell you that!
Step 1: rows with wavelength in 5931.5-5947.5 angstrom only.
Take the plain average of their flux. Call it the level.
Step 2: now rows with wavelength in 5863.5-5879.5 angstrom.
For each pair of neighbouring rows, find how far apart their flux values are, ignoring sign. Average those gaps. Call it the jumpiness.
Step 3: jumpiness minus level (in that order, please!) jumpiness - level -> -7.74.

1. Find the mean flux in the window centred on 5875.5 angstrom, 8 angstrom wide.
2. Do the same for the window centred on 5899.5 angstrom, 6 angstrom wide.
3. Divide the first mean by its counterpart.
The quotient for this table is 1.12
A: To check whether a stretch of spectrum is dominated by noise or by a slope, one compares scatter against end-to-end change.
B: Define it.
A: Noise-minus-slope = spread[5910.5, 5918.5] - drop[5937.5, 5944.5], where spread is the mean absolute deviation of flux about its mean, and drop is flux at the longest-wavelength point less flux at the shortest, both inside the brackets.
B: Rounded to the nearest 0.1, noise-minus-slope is 1.0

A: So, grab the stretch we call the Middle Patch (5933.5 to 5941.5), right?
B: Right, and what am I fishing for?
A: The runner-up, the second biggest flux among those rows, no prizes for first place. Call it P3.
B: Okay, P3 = 8.31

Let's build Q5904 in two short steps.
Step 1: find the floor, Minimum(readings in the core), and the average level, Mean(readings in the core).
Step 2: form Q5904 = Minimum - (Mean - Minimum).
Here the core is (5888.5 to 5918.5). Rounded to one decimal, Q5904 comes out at 4.8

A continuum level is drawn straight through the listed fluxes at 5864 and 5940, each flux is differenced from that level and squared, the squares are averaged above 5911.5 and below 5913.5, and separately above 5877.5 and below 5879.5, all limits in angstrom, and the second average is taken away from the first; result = 0.1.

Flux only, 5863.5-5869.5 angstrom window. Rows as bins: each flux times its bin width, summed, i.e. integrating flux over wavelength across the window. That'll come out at 49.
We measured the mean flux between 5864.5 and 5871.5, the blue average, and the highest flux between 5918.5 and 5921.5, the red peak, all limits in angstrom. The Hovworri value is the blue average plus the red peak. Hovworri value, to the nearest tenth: 15.7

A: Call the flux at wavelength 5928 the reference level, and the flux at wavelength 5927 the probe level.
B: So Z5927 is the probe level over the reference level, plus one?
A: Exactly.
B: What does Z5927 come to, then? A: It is 2.01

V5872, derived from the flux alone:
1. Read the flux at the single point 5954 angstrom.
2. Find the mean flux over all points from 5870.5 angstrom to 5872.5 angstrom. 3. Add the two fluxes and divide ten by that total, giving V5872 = 0.62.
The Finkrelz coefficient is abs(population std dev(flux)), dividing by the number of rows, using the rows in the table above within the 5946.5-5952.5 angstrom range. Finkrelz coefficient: 0.29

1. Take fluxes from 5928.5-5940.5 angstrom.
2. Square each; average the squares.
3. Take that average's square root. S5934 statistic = 8.0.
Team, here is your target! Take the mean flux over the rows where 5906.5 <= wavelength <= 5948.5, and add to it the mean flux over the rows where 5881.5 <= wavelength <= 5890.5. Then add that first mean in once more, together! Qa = 22.1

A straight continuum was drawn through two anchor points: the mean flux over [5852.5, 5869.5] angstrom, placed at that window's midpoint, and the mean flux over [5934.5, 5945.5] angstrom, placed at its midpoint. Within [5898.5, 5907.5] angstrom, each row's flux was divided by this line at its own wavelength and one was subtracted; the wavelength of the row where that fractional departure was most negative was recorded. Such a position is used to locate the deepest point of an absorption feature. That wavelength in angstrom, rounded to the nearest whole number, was 5899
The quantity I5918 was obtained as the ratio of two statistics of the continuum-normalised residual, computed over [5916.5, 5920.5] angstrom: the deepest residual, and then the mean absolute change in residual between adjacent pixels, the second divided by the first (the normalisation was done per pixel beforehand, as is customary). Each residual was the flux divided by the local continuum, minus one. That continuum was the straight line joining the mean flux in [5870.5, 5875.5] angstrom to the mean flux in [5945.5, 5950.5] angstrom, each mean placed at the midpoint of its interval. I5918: -0.30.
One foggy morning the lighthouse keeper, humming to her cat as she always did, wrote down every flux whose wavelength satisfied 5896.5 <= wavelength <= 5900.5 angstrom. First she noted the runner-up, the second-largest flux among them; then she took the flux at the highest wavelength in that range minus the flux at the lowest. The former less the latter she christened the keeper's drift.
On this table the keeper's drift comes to 6.0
